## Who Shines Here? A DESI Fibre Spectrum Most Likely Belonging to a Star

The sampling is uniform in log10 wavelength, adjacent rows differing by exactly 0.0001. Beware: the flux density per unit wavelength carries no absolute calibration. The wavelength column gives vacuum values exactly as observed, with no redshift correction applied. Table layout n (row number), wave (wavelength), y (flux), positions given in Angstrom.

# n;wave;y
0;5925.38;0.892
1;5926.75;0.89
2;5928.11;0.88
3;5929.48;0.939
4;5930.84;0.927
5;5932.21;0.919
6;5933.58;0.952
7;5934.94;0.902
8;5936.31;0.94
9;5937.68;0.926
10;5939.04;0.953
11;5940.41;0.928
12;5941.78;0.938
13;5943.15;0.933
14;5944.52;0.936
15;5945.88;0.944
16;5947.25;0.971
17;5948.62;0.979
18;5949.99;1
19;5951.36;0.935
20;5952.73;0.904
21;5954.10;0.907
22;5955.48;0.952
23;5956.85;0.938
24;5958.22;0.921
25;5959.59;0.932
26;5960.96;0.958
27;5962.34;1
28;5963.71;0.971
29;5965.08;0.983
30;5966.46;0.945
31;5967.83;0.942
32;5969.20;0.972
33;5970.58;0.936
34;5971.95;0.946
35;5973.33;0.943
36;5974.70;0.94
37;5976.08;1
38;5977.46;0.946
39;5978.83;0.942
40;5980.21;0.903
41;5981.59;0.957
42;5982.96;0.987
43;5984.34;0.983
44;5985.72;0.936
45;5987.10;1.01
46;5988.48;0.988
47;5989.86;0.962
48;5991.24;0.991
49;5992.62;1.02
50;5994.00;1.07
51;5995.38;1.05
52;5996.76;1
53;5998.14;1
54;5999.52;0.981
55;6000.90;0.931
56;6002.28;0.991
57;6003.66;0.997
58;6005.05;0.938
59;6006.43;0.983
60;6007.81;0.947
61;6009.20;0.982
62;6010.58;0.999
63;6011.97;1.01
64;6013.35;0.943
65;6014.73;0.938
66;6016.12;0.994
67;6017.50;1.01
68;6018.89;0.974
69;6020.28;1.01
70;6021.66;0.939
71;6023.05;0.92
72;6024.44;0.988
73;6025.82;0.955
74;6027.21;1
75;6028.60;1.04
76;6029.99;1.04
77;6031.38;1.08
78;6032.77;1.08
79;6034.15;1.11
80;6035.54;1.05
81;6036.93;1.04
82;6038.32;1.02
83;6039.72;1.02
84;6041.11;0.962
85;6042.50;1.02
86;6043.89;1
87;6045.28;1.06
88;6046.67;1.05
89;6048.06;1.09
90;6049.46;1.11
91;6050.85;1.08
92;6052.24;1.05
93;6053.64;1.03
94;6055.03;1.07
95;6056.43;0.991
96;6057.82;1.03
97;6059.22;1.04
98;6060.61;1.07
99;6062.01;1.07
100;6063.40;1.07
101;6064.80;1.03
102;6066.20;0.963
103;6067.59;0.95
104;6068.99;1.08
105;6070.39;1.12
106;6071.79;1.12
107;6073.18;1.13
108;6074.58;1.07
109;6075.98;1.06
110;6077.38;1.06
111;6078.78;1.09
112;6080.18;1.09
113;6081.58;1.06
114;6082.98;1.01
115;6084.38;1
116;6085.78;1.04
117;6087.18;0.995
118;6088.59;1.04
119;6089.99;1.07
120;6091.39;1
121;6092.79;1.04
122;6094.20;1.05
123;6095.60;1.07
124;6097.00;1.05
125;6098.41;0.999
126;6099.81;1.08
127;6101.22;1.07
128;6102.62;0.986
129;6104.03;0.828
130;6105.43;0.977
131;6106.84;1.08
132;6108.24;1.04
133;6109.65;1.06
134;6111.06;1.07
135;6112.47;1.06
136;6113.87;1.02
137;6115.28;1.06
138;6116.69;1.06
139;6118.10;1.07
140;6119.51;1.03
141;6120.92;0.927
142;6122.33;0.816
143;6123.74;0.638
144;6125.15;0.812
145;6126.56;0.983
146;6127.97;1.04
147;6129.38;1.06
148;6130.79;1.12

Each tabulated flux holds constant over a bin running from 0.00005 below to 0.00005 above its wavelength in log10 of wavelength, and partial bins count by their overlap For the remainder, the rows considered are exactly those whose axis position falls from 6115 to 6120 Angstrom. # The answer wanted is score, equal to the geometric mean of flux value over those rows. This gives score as 1.05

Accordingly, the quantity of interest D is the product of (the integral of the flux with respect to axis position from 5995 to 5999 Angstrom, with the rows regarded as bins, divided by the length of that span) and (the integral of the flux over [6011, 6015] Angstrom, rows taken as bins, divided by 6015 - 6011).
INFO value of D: 0.98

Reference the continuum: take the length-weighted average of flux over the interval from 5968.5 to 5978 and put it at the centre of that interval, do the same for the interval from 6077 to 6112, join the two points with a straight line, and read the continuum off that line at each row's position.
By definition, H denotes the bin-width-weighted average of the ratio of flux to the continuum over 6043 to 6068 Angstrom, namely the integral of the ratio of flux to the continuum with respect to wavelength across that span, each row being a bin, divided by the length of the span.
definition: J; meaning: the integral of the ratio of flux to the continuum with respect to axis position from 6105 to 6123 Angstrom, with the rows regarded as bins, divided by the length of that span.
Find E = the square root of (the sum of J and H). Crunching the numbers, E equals 1.42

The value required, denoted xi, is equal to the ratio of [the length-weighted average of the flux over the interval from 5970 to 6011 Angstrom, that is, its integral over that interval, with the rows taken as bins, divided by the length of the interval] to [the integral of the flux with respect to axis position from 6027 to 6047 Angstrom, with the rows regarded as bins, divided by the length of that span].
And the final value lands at 0.94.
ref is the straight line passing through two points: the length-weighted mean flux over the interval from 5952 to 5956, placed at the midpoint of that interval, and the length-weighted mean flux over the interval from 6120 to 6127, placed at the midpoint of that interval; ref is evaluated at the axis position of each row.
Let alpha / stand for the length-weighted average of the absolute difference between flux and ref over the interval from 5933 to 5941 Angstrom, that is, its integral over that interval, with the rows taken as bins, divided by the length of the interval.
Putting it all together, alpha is 0.016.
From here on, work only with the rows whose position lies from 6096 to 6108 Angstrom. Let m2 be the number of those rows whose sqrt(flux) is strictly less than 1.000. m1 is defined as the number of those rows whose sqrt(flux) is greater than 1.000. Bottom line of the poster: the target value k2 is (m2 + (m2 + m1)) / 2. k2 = 6.0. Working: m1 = 4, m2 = 4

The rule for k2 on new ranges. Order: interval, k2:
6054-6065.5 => 4.5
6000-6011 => 8.0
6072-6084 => 4.0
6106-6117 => 4.0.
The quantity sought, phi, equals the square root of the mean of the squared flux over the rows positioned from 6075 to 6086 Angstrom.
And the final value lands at 1.05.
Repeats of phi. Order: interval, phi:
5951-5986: 0.95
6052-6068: 1.03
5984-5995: 1.00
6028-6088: 1.05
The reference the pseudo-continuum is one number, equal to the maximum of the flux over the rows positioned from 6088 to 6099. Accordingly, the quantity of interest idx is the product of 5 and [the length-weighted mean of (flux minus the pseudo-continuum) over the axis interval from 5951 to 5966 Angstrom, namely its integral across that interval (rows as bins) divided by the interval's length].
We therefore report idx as -0.6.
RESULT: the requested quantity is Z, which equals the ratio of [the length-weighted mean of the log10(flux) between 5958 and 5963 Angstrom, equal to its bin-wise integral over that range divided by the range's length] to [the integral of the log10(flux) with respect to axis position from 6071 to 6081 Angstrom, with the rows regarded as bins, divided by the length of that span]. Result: -0.5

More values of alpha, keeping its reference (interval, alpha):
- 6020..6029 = 0.092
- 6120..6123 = 0.065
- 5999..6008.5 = 0.073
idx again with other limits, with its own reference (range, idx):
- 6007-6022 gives -0.5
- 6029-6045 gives -0.2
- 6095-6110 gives -0.2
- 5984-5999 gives -0.3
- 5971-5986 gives -0.6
